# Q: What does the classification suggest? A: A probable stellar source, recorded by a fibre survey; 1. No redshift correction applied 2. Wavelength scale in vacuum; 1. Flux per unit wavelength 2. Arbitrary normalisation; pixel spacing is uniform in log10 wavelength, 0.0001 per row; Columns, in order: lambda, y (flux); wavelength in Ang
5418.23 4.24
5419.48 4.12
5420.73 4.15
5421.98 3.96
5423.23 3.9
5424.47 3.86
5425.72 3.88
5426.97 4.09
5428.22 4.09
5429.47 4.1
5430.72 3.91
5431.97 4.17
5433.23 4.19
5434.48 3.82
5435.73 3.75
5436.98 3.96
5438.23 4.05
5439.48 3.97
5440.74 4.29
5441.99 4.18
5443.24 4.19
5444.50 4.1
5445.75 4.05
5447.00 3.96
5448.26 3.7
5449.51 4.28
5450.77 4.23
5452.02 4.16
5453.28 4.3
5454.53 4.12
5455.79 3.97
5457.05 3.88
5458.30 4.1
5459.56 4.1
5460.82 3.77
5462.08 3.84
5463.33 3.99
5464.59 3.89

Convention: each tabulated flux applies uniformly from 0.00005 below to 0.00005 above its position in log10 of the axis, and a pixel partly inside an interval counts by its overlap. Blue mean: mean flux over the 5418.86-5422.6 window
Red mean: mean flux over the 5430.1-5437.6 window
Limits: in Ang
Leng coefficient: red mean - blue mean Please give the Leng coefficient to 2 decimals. -0.11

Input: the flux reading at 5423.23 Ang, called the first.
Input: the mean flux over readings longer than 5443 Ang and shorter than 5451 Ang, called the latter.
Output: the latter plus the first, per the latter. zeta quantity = 1.96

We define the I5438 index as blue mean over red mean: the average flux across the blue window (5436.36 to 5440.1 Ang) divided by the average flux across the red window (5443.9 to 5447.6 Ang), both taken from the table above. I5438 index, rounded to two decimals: 0.99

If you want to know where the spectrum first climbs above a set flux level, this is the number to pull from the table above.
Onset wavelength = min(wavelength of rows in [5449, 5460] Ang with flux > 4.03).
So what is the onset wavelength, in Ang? 5449.51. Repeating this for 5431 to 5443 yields 5431.97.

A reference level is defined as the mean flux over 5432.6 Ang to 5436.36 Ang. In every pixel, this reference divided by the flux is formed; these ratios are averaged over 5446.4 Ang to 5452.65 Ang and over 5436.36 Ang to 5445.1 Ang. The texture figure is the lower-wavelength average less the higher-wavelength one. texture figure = -0.011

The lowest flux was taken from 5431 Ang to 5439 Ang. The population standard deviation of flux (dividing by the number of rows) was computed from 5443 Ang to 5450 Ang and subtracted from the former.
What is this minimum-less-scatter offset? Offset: 3.56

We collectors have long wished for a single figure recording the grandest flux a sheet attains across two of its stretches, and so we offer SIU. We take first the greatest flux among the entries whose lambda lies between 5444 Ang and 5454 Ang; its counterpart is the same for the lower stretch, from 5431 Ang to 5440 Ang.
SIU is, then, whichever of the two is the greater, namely 4.30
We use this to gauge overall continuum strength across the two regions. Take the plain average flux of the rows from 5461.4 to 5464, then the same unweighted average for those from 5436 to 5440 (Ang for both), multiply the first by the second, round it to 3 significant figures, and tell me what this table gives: 15.6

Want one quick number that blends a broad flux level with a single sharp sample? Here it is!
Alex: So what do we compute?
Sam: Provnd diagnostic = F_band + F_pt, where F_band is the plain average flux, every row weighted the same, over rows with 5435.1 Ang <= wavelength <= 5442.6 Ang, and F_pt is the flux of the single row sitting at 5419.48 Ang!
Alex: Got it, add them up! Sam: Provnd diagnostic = 8.15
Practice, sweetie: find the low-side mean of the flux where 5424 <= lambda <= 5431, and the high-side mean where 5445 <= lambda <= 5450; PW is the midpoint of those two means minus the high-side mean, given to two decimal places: 0.00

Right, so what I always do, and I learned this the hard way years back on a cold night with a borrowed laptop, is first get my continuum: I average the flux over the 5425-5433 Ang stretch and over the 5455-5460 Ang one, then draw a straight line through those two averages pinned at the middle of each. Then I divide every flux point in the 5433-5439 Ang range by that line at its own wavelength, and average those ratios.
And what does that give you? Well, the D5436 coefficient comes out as 0.98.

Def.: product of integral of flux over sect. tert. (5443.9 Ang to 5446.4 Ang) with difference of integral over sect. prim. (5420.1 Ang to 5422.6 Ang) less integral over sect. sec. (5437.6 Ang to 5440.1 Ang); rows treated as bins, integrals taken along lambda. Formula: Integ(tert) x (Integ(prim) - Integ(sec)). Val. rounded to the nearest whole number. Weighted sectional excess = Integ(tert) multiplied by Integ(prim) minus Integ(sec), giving 1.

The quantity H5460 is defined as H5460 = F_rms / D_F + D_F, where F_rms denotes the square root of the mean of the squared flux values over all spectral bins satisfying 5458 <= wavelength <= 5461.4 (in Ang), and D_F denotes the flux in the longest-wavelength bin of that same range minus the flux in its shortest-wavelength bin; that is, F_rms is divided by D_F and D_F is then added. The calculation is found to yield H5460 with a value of -12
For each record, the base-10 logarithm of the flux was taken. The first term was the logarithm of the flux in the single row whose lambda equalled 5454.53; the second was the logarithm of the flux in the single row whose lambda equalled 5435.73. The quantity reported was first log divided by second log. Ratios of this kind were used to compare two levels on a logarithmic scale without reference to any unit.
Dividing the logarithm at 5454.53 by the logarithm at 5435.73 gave 1.07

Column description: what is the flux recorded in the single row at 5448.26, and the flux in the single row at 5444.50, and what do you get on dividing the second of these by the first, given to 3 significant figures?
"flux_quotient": 1.11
